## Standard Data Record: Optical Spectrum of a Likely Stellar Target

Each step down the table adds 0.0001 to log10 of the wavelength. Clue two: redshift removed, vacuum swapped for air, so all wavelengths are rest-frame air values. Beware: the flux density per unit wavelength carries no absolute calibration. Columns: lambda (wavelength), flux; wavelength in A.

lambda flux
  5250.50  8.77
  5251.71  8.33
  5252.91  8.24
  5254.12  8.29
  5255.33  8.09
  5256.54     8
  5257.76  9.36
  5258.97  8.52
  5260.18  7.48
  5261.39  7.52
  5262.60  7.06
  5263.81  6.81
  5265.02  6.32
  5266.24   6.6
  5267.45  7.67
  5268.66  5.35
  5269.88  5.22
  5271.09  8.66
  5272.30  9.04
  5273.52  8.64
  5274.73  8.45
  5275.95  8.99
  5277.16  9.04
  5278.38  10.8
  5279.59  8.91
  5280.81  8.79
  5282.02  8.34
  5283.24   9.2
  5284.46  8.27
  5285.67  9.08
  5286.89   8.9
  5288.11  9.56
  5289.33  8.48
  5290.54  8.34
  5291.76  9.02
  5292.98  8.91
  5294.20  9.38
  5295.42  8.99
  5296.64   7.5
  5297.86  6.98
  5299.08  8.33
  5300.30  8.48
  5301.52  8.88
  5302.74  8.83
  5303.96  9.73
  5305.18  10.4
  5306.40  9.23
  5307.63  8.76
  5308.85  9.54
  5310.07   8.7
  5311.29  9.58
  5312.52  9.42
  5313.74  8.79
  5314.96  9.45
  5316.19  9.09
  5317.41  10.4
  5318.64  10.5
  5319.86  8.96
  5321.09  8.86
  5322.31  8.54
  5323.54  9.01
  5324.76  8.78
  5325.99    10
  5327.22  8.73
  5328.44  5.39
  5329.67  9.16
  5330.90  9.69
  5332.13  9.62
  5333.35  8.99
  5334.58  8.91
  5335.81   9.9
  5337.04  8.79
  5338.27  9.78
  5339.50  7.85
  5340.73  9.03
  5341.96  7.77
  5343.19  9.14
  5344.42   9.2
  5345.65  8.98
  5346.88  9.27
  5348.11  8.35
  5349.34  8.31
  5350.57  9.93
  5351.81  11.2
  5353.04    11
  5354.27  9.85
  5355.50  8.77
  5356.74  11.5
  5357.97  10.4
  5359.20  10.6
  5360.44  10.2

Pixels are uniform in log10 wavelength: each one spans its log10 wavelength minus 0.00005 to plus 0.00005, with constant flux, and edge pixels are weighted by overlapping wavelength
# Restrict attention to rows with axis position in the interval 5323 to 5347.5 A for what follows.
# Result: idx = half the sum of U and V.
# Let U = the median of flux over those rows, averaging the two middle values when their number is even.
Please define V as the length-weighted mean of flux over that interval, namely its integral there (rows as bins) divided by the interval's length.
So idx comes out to 9.0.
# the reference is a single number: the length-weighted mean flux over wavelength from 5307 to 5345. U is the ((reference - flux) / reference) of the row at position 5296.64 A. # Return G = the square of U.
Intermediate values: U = 0.170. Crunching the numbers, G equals 0.029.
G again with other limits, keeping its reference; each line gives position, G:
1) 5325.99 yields 0.011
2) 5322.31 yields 0.003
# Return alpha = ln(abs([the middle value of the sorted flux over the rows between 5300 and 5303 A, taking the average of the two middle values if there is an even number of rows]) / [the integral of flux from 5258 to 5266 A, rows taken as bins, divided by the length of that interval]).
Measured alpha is 0.18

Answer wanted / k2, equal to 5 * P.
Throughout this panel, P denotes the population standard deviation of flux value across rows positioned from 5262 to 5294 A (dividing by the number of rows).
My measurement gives 6.4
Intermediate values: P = 1.3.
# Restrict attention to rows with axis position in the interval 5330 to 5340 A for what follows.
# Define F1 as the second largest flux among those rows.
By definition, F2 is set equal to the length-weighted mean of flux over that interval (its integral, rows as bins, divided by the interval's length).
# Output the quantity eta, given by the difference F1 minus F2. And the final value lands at 0.58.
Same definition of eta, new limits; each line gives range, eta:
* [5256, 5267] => 1.01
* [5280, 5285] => 0.13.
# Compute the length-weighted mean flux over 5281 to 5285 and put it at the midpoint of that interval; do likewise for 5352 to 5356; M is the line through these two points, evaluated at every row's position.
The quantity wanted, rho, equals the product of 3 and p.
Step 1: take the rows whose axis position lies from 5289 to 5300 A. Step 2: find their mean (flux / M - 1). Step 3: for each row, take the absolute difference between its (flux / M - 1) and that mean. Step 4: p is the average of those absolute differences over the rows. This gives 0.21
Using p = 0.07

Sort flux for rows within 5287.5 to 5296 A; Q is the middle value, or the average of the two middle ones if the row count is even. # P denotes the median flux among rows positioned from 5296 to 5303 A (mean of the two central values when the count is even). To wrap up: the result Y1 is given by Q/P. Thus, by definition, 1.07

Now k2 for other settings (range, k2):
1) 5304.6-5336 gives 4.7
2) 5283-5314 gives 3.4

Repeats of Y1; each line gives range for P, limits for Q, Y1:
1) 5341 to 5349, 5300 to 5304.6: 0.98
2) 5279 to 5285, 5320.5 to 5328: 1.00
